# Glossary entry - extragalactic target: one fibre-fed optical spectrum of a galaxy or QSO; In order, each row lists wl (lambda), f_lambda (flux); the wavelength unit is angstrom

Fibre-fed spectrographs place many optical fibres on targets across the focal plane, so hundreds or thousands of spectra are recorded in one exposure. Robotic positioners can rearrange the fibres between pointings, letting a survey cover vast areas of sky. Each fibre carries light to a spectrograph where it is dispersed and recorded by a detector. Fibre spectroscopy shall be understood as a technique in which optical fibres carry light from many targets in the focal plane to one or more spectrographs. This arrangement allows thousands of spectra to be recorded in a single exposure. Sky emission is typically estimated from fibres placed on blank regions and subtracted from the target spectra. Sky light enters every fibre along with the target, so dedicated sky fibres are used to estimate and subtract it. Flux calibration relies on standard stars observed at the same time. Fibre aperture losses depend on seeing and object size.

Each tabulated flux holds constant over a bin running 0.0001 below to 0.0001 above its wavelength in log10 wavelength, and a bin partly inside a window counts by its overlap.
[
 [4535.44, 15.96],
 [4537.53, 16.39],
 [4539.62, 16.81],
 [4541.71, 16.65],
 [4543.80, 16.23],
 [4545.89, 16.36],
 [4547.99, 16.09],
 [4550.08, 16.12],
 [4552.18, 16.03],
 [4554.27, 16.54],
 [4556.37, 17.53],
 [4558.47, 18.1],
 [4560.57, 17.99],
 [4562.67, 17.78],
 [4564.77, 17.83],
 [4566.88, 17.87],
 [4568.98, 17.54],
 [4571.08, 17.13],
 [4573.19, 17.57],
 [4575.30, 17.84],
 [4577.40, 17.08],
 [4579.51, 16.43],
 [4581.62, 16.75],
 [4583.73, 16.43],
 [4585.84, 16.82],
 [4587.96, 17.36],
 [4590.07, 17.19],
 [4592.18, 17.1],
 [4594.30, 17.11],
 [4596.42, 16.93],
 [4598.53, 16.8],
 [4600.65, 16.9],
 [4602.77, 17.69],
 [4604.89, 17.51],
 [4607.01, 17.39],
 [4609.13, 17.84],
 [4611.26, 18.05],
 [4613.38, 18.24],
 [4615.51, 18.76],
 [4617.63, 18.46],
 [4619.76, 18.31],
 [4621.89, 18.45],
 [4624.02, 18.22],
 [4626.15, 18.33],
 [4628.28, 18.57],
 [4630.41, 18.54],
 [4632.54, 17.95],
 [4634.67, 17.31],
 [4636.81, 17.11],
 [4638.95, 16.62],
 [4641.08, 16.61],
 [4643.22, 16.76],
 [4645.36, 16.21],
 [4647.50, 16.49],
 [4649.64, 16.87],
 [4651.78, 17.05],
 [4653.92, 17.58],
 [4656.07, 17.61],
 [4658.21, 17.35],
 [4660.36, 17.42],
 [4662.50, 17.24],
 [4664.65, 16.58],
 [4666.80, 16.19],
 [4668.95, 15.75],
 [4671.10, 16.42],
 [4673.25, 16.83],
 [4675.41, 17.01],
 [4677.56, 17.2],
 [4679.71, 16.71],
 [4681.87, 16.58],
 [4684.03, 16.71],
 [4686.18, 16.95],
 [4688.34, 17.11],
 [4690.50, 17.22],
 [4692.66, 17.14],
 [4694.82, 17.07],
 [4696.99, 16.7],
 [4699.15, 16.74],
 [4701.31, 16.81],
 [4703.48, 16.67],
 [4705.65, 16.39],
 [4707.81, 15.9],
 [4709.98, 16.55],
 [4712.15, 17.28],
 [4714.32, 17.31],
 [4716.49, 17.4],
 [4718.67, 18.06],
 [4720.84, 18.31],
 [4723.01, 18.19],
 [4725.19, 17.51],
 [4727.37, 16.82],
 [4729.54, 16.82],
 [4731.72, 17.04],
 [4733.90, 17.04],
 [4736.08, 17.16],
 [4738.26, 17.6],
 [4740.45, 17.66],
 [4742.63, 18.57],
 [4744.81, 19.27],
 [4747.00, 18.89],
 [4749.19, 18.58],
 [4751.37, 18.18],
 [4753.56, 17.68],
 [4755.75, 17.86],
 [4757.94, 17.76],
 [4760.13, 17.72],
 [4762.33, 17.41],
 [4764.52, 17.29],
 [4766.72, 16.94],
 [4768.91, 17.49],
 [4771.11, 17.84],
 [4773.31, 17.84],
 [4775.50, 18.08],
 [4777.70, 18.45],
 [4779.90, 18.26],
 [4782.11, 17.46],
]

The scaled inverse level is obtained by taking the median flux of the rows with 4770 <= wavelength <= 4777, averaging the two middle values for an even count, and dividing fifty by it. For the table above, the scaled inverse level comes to 2.80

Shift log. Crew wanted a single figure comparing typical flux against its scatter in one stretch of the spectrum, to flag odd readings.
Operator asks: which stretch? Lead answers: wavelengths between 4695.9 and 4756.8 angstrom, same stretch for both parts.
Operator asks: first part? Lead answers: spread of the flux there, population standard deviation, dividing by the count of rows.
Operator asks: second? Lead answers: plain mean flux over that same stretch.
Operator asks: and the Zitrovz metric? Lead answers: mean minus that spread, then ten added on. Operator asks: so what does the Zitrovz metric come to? 26.7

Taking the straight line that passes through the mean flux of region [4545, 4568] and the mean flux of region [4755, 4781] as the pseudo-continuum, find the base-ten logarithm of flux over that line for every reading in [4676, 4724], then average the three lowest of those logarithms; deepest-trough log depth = -0.033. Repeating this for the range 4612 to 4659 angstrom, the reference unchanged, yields -0.024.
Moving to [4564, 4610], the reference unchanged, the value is -0.017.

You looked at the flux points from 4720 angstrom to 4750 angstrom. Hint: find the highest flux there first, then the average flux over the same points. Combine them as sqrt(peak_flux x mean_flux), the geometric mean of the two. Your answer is 18.5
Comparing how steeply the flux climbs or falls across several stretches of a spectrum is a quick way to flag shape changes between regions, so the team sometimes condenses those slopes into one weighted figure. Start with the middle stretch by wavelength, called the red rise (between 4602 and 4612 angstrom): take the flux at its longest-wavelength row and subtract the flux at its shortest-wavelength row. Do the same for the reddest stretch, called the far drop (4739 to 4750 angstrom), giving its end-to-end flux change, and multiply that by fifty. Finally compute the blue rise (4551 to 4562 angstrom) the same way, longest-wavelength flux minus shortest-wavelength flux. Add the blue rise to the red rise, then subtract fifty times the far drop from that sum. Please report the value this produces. -44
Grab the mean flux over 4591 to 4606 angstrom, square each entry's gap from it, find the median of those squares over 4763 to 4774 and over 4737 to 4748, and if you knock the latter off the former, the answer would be -1.90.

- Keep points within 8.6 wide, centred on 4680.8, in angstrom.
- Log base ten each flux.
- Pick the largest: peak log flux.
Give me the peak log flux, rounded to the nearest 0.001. 1.236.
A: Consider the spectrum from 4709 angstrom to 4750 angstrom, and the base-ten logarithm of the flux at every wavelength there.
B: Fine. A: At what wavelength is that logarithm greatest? 4744.81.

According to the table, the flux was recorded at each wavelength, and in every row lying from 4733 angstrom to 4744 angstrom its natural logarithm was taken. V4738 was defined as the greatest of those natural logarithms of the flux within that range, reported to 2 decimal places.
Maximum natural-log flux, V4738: 2.92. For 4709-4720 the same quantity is 2.89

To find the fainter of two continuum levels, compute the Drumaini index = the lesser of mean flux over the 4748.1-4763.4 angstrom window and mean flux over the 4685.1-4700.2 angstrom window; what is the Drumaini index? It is 17.0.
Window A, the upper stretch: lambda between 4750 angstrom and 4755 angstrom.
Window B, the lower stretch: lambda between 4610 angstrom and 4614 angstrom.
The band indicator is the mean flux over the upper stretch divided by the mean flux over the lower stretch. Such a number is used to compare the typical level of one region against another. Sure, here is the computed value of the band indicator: 0.99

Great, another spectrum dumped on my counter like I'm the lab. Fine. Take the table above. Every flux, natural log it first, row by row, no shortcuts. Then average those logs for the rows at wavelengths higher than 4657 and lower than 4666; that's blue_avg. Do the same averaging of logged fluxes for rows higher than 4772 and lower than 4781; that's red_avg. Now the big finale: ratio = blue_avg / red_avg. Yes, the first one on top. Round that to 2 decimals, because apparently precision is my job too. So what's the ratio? 0.98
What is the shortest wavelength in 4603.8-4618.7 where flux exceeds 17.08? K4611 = 4604.89 angstrom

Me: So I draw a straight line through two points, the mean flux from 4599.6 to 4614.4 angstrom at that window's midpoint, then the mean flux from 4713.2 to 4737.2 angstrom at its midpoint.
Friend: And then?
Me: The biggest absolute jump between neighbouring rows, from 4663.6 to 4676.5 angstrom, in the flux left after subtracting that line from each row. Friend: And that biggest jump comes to 0.674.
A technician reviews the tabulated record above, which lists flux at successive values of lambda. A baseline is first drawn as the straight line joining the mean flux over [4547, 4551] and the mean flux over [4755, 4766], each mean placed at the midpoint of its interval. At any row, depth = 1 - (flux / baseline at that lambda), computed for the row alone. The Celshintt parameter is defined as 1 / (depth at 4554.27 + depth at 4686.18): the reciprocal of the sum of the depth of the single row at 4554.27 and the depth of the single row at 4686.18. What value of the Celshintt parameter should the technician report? -59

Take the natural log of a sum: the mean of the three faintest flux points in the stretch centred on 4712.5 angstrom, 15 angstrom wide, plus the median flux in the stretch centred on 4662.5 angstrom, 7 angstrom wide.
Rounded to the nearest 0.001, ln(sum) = 3.512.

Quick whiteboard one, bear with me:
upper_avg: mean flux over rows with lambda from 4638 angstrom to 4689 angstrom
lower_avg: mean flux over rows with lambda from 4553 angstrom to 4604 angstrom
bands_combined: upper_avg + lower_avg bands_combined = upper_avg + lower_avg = 34.1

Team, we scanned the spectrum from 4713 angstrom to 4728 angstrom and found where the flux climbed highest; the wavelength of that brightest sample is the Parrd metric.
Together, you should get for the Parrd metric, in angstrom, 4720.84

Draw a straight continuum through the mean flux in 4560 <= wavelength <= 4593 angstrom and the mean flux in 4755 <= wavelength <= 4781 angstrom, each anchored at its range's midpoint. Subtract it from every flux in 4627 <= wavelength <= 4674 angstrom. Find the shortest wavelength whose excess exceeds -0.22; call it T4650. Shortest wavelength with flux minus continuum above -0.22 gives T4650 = 4628.28 angstrom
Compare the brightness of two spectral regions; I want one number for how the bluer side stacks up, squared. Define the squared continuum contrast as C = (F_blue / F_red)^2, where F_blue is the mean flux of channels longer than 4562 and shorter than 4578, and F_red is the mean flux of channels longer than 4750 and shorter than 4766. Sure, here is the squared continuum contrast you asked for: 0.99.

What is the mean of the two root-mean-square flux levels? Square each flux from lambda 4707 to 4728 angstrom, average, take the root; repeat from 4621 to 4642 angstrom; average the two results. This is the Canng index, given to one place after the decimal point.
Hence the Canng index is 17.6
